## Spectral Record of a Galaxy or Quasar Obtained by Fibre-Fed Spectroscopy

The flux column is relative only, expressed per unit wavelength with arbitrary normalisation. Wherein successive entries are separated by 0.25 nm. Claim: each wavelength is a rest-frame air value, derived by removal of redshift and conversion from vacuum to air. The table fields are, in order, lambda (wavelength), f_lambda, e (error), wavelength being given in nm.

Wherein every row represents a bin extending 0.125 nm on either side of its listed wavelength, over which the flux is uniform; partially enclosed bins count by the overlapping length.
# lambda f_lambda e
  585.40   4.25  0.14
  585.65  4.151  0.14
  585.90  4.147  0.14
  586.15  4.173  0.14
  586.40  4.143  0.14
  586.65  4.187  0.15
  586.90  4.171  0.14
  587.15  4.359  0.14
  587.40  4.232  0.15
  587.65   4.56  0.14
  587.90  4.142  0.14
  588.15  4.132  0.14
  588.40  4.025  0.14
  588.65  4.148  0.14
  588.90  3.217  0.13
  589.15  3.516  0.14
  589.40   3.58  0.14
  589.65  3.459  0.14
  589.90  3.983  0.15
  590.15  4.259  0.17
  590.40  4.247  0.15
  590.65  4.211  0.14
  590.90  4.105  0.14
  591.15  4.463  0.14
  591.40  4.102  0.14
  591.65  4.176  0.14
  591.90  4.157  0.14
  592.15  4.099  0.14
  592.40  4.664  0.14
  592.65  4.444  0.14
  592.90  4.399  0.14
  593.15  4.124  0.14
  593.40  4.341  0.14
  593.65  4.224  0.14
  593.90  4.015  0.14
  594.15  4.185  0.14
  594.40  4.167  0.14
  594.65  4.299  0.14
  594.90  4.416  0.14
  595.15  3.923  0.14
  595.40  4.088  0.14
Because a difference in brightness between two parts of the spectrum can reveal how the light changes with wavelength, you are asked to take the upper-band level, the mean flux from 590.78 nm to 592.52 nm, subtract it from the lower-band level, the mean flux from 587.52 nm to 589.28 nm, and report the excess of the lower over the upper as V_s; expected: -0.29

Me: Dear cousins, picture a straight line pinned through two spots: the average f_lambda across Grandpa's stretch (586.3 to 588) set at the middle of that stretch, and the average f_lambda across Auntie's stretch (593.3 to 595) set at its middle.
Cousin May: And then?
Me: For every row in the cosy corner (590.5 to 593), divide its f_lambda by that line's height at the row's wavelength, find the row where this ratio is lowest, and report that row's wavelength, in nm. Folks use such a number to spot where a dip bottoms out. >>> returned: 592.15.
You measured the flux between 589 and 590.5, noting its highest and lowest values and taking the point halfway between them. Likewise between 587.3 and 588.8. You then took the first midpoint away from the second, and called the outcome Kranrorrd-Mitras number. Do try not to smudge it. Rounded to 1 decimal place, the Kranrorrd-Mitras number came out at 0.4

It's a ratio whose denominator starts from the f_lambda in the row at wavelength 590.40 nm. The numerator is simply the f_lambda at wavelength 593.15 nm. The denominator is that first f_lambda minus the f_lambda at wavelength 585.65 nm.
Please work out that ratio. 43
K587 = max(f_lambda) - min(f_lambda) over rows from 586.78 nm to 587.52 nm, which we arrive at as 0.19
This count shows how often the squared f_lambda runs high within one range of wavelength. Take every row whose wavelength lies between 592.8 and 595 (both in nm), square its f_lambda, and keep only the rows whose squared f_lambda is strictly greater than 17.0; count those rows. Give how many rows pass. 8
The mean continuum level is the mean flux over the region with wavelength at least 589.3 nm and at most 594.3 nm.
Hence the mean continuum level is 4.16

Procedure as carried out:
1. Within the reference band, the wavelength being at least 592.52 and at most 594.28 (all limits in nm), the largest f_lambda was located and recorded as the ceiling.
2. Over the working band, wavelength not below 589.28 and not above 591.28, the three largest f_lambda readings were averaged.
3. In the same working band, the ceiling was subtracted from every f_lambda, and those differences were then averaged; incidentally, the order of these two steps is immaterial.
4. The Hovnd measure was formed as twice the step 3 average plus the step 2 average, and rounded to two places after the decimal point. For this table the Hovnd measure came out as 3.51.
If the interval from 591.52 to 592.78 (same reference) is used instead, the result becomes 4.16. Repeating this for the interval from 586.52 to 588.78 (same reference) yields 3.93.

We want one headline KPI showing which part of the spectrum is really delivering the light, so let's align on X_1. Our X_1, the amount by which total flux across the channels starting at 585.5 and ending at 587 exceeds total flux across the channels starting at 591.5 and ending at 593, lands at -1.0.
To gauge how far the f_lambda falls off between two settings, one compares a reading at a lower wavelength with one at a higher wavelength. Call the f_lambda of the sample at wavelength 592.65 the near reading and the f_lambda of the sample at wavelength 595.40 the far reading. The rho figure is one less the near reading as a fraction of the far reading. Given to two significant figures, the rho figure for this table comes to -0.087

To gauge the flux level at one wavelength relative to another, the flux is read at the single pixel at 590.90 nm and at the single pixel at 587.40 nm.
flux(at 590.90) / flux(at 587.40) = 0.97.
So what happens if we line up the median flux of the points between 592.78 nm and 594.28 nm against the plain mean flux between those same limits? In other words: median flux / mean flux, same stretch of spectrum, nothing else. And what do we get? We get 1.00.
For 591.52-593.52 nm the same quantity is 0.99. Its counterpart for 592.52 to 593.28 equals 1.02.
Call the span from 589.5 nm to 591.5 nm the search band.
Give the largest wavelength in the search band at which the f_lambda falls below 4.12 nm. 591.40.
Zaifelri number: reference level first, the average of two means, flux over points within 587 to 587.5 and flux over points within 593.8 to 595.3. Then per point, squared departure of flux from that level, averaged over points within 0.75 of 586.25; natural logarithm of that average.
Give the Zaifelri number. -5.3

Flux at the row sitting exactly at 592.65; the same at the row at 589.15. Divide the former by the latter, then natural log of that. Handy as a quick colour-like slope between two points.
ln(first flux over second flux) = 0.23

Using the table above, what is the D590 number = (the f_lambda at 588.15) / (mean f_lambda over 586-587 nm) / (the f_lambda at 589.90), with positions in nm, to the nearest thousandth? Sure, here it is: 0.249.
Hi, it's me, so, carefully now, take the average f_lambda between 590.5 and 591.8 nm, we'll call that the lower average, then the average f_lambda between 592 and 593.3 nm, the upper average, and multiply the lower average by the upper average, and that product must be 18.3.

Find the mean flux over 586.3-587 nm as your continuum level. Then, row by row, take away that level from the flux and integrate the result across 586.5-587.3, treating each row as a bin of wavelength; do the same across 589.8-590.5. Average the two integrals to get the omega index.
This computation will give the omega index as 0.03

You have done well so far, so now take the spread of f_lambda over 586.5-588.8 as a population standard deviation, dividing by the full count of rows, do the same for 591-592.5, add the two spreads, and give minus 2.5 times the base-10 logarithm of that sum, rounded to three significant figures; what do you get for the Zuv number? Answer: 1.11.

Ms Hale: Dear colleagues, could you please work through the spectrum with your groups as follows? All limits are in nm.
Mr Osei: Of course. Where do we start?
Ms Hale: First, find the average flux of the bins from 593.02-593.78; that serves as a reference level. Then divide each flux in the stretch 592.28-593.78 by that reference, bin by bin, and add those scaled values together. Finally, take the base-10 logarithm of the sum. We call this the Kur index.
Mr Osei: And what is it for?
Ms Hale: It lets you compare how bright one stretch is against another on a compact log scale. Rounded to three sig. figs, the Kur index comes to 0.792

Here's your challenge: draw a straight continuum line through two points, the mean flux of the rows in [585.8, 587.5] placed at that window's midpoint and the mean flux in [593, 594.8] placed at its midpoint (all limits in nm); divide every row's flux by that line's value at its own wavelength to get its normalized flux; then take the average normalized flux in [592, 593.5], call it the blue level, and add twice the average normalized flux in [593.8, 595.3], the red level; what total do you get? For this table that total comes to 3.02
